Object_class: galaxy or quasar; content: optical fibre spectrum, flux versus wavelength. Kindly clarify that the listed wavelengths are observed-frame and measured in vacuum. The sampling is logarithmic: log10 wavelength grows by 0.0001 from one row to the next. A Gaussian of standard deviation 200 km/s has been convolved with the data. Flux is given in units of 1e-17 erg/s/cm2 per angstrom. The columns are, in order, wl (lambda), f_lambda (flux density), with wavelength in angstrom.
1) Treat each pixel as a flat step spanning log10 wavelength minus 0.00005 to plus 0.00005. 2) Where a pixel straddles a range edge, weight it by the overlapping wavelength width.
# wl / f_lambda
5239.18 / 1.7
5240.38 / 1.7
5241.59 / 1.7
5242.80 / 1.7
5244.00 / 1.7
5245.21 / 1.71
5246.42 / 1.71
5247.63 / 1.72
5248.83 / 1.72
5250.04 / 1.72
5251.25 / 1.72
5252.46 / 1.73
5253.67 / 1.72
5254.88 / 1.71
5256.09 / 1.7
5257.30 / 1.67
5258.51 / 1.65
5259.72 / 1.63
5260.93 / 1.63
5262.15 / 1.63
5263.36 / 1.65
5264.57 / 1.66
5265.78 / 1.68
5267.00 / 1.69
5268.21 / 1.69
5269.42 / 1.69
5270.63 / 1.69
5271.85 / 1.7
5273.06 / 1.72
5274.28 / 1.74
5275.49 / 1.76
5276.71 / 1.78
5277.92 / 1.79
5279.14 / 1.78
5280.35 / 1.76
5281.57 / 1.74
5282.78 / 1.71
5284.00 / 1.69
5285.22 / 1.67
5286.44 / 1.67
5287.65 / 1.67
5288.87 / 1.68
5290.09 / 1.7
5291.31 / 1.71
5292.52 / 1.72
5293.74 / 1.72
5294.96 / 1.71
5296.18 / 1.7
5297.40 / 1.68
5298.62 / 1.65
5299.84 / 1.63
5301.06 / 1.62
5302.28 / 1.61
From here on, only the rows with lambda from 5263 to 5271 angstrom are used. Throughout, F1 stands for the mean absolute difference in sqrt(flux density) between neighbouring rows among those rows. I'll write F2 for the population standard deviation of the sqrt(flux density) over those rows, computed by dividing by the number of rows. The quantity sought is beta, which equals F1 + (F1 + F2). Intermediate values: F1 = 0.0026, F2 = 0.0060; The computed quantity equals 0.011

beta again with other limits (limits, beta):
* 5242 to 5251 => 0.006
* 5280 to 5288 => 0.024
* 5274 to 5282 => 0.019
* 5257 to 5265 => 0.015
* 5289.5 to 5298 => 0.013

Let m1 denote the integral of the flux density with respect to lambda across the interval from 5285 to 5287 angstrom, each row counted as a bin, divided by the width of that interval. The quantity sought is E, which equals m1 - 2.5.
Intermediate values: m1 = 1.67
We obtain -0.832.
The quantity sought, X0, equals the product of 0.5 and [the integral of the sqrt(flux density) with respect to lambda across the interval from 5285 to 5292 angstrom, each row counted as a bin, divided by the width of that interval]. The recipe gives 0.650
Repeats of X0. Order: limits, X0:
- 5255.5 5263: 0.642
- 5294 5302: 0.645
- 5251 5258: 0.653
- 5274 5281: 0.665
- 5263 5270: 0.648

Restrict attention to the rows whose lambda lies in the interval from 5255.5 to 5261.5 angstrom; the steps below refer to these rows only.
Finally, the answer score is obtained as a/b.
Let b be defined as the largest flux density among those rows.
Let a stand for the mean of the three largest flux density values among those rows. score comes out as 0.98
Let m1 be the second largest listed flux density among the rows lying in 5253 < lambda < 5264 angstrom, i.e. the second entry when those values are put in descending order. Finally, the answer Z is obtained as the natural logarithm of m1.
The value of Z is 0.536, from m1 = 1.71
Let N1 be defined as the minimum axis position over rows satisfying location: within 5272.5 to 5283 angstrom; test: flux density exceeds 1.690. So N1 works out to 5273.06 angstrom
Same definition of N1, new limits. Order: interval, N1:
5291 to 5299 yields 5291.31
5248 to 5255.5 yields 5248.83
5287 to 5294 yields 5290.09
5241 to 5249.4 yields 5241.59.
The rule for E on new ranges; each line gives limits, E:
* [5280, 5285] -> -0.783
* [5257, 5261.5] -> -0.856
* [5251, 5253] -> -0.775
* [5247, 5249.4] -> -0.775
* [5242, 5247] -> -0.795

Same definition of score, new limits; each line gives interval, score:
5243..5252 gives 1.00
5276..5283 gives 1.00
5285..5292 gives 0.99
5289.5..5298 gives 1.00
